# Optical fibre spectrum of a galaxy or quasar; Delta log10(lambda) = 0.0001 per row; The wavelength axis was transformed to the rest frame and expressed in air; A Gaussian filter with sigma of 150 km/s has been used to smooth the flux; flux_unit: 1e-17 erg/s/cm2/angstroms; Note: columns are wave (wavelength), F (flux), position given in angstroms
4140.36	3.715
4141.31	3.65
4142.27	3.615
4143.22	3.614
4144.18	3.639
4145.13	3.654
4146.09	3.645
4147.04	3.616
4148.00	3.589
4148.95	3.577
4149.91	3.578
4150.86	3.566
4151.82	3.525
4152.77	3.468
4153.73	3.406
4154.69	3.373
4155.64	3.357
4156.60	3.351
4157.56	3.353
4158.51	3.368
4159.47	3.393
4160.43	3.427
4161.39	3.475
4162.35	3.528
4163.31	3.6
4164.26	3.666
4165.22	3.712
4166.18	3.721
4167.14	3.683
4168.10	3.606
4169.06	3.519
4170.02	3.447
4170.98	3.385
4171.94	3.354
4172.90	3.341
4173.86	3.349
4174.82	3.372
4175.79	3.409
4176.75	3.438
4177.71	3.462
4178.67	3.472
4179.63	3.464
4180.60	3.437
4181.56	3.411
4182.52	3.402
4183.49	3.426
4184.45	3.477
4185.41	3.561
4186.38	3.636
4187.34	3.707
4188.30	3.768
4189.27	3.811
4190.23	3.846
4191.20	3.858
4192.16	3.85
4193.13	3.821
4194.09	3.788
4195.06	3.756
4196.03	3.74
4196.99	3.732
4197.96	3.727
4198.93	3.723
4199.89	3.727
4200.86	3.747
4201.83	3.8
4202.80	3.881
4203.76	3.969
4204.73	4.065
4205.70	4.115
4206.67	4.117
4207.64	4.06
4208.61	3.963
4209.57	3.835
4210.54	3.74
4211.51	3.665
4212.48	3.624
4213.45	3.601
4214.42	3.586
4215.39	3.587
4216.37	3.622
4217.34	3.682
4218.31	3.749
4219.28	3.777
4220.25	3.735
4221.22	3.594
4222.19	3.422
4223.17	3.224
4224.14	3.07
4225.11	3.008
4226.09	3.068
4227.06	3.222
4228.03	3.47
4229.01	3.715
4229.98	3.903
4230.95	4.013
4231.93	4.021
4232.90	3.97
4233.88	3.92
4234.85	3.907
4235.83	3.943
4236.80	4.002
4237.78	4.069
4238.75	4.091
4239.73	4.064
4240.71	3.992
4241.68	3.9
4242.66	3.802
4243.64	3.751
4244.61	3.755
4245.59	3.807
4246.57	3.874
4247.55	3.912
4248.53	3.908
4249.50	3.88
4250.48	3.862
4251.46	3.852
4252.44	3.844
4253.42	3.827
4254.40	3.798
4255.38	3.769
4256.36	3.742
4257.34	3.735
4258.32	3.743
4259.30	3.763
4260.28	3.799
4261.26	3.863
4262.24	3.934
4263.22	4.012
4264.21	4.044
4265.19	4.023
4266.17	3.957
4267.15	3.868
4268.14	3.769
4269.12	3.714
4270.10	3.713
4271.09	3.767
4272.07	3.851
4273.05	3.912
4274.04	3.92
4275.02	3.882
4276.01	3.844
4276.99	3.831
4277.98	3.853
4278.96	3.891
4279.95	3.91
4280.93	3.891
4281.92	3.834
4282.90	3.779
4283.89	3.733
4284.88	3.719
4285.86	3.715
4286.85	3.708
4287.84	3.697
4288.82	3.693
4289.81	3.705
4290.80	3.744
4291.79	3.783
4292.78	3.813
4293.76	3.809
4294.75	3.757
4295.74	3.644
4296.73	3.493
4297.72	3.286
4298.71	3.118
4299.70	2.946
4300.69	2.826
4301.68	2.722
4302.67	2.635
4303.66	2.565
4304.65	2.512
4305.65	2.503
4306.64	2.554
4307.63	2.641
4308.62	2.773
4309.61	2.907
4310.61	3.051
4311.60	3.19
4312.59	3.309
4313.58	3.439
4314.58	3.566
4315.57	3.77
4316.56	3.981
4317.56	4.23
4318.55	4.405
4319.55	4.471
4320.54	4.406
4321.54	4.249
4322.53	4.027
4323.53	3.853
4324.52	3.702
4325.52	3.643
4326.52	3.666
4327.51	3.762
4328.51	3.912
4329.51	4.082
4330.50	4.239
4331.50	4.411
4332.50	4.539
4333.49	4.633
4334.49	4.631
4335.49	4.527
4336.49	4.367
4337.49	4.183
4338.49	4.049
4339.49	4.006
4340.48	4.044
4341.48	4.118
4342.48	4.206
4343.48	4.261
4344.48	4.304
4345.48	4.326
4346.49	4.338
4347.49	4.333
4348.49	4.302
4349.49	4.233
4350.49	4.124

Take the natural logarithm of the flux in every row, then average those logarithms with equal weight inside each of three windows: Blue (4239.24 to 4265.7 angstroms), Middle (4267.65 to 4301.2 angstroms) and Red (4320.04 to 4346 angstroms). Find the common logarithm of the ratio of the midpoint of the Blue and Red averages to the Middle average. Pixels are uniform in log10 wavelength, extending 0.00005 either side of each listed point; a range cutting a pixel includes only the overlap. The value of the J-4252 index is 0.027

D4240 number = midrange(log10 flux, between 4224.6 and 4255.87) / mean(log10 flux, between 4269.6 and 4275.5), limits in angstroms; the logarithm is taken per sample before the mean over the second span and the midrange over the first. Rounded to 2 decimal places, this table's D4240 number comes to 0.93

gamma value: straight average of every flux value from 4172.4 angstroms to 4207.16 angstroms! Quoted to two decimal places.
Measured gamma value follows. 3.67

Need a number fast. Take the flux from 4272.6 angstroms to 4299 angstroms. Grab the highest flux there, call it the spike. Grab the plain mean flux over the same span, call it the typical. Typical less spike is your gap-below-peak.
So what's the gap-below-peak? -0.18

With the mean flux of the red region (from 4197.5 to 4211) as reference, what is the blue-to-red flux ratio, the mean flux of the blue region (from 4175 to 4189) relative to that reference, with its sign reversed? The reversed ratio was -0.90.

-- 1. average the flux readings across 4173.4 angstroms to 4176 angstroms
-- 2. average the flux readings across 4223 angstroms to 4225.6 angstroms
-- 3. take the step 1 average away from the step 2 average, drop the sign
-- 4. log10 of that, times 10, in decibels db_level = -5.6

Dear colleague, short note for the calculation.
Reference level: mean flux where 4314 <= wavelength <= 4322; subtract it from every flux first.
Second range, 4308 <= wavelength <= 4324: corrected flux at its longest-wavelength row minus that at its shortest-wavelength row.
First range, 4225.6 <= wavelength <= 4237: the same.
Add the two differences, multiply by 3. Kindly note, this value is 6.0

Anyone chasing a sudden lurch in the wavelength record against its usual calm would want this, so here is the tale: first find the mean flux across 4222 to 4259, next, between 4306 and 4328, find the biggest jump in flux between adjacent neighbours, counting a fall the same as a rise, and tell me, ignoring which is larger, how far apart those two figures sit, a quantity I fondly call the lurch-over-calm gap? 3.51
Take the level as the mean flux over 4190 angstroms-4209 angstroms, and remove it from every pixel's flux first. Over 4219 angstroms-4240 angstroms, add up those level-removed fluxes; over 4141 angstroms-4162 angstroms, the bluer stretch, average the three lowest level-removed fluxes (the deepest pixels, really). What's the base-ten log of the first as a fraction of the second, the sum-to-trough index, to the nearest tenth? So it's 0.9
